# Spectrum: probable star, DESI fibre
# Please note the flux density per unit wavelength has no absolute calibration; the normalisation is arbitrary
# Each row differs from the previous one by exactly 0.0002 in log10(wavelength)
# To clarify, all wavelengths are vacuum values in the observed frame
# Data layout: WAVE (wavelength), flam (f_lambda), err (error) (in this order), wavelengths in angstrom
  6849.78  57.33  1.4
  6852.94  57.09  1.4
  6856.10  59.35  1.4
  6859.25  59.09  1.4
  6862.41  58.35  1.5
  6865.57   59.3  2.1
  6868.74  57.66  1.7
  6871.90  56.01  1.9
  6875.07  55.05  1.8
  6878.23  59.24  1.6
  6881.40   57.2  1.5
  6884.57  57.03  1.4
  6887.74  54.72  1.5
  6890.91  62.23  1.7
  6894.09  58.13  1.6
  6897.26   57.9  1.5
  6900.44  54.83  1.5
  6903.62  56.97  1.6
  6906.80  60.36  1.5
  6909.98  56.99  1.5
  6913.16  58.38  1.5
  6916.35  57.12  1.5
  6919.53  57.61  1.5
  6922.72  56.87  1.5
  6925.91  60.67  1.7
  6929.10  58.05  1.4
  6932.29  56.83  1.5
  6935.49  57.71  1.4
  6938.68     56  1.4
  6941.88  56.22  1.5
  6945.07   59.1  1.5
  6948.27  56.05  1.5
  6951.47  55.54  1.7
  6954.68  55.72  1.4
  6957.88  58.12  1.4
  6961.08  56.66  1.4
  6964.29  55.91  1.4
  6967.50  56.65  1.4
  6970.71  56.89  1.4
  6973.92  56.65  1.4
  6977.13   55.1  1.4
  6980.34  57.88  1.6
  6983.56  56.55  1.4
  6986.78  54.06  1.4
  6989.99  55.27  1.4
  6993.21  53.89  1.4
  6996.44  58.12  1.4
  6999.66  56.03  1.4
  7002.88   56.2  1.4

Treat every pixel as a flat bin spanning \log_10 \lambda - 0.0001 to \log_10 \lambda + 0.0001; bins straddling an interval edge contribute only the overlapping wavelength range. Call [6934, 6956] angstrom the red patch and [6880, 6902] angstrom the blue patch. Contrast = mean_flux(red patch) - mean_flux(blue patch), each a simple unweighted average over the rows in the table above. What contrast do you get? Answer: -0.81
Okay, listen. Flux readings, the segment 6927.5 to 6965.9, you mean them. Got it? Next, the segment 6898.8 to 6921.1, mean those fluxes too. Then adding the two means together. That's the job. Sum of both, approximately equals 114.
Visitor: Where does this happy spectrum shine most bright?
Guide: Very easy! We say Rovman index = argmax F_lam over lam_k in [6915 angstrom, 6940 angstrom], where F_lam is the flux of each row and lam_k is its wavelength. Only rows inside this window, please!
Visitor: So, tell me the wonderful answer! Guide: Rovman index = 6925.91 angstrom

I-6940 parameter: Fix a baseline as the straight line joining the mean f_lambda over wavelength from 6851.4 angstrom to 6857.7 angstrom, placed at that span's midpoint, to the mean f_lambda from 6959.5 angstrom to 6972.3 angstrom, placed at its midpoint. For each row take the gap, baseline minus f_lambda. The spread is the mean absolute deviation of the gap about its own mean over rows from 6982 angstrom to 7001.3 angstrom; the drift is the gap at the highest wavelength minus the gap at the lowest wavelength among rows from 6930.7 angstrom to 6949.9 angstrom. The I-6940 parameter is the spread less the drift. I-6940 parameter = 0.7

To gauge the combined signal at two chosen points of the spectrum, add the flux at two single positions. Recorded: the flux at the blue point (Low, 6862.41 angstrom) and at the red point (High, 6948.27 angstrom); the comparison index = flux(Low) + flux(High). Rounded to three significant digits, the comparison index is 114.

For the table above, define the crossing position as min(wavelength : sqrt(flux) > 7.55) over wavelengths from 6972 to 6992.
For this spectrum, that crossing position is 6980.34 angstrom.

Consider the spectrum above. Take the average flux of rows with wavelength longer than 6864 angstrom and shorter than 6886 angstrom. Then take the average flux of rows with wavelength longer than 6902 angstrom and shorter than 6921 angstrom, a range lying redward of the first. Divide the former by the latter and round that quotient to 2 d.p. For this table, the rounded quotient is 0.99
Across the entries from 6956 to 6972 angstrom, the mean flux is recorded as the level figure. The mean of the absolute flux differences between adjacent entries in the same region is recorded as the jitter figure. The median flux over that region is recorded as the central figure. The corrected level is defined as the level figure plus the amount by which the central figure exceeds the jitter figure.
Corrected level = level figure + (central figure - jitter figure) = 113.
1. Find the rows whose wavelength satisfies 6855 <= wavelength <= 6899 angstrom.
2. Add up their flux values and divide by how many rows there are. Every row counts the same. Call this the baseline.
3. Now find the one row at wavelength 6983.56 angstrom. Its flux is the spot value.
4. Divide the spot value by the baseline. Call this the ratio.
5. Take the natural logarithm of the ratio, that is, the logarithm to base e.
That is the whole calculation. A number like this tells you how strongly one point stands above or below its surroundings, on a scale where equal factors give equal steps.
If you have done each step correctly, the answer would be -0.024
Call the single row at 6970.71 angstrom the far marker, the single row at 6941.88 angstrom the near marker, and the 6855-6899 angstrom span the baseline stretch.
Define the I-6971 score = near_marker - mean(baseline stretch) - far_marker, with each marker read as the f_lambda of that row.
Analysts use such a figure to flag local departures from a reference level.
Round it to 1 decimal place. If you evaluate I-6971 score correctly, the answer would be -58.6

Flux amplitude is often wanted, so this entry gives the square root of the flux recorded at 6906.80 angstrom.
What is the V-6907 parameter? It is 7.77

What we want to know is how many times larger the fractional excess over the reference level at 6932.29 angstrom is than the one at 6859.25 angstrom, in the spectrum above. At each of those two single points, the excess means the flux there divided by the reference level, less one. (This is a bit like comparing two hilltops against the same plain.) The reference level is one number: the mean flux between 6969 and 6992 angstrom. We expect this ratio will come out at 0.3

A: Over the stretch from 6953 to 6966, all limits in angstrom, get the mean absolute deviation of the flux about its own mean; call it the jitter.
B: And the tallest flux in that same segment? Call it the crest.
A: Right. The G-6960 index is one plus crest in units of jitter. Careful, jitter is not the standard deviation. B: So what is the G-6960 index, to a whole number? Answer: 75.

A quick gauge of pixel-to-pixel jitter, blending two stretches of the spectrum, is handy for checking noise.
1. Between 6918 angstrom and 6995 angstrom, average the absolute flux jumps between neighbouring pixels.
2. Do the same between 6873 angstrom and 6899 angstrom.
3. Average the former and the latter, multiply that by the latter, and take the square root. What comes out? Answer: 2.6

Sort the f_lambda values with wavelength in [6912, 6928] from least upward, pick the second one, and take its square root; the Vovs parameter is 7.56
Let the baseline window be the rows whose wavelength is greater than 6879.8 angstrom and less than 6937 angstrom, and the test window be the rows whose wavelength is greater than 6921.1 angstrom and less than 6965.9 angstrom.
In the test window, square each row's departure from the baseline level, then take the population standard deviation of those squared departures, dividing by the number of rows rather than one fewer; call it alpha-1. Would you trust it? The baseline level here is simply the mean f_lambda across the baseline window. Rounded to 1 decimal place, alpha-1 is 2.3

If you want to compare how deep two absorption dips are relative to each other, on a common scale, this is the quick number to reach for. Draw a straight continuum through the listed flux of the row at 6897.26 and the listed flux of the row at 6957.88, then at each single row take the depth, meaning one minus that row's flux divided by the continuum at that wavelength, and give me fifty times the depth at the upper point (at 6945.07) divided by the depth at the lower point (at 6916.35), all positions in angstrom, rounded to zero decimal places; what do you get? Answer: -60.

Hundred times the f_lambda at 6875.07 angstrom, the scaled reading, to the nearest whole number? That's 5505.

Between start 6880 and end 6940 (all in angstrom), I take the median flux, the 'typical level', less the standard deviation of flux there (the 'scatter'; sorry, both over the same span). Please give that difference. 55.4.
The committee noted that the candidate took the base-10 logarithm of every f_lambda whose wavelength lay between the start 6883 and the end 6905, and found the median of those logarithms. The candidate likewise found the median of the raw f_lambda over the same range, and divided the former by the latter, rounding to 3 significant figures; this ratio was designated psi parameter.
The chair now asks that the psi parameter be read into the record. 0.0308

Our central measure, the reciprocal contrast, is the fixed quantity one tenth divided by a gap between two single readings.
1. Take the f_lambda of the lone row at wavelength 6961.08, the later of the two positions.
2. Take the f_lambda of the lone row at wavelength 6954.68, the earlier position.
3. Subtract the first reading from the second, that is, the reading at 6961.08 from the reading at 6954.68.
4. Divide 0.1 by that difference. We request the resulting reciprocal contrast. -0.11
